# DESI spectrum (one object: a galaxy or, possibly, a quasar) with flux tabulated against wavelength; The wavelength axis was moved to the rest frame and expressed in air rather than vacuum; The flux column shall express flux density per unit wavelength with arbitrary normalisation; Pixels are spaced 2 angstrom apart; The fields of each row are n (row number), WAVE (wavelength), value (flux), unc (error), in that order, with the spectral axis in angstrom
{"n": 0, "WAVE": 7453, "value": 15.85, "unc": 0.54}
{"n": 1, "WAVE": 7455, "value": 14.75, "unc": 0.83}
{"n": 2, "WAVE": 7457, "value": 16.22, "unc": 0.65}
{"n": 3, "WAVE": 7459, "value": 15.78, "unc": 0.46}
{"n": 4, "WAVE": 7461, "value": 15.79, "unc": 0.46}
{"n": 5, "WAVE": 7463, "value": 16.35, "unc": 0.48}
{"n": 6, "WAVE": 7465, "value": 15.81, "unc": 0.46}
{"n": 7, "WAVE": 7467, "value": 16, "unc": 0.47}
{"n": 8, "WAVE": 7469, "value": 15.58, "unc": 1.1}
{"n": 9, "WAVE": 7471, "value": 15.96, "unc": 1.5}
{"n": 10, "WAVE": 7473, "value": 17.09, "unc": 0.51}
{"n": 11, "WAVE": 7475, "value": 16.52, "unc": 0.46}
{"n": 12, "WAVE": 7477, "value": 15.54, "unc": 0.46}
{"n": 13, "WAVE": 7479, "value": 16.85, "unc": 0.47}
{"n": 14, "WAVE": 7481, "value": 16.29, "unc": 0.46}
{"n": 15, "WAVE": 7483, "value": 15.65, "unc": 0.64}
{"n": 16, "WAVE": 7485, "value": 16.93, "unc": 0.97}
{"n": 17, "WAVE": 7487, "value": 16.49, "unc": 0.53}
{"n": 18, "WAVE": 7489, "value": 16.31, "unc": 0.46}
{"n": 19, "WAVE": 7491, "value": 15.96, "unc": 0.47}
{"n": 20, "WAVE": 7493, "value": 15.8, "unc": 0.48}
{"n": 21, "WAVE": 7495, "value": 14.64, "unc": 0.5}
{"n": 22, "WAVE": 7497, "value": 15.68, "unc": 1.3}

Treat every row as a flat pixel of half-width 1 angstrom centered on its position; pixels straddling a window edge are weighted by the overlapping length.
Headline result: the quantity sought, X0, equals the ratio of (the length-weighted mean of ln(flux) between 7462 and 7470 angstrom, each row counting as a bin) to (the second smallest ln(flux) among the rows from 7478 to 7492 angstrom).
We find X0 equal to 1.00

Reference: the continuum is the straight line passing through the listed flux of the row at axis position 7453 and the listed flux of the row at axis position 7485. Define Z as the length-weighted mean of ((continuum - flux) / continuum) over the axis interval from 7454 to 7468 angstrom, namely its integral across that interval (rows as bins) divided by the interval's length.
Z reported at 0.019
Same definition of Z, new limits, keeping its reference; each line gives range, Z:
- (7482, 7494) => 0.049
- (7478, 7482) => 0.011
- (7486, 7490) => 0.037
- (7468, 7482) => 0.020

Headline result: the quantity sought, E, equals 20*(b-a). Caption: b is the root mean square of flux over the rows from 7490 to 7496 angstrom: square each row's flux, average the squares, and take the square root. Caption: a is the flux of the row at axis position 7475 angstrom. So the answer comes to -21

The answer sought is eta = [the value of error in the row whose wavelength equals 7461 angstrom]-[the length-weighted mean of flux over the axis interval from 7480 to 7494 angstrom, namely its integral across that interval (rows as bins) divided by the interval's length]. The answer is -15.7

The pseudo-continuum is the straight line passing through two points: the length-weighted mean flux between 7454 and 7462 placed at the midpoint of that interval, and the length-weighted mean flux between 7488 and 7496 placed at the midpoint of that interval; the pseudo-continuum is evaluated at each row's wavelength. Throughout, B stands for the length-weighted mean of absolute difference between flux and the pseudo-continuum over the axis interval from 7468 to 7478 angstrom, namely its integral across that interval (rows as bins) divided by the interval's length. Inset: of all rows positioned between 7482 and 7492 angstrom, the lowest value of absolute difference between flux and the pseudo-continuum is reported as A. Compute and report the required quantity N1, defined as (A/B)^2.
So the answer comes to 0.00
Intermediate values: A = 0.016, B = 0.56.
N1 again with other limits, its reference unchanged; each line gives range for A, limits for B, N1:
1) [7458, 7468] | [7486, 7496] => 0.06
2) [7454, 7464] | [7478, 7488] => 0.03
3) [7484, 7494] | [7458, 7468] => 0.16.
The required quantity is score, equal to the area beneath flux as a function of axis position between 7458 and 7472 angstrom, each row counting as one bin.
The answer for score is 223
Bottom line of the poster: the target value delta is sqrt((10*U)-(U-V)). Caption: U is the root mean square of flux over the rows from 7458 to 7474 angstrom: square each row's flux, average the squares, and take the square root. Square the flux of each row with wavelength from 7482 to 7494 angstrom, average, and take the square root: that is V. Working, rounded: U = 16.1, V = 16.2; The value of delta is 12.7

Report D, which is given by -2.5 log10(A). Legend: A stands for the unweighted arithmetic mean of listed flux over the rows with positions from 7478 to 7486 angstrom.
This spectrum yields -3.04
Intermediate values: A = 16.4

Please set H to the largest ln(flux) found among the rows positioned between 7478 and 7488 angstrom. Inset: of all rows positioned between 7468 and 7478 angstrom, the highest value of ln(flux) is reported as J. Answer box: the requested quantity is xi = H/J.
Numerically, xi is 1.00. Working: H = 2.83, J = 2.84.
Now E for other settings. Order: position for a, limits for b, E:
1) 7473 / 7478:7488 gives -13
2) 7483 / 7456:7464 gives 8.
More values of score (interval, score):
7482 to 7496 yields 224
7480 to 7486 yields 98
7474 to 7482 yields 130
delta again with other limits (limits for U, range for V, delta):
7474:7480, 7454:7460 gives 12.7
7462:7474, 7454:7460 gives 12.7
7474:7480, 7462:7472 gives 12.8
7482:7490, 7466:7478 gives 12.8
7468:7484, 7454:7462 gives 12.7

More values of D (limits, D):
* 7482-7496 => -3.01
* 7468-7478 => -3.02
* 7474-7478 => -3.01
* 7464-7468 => -3.00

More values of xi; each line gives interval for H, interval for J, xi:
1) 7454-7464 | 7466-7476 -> 0.98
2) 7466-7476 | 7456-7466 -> 1.02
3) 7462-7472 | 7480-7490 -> 0.99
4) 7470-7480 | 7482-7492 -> 1.00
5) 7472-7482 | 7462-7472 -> 1.02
